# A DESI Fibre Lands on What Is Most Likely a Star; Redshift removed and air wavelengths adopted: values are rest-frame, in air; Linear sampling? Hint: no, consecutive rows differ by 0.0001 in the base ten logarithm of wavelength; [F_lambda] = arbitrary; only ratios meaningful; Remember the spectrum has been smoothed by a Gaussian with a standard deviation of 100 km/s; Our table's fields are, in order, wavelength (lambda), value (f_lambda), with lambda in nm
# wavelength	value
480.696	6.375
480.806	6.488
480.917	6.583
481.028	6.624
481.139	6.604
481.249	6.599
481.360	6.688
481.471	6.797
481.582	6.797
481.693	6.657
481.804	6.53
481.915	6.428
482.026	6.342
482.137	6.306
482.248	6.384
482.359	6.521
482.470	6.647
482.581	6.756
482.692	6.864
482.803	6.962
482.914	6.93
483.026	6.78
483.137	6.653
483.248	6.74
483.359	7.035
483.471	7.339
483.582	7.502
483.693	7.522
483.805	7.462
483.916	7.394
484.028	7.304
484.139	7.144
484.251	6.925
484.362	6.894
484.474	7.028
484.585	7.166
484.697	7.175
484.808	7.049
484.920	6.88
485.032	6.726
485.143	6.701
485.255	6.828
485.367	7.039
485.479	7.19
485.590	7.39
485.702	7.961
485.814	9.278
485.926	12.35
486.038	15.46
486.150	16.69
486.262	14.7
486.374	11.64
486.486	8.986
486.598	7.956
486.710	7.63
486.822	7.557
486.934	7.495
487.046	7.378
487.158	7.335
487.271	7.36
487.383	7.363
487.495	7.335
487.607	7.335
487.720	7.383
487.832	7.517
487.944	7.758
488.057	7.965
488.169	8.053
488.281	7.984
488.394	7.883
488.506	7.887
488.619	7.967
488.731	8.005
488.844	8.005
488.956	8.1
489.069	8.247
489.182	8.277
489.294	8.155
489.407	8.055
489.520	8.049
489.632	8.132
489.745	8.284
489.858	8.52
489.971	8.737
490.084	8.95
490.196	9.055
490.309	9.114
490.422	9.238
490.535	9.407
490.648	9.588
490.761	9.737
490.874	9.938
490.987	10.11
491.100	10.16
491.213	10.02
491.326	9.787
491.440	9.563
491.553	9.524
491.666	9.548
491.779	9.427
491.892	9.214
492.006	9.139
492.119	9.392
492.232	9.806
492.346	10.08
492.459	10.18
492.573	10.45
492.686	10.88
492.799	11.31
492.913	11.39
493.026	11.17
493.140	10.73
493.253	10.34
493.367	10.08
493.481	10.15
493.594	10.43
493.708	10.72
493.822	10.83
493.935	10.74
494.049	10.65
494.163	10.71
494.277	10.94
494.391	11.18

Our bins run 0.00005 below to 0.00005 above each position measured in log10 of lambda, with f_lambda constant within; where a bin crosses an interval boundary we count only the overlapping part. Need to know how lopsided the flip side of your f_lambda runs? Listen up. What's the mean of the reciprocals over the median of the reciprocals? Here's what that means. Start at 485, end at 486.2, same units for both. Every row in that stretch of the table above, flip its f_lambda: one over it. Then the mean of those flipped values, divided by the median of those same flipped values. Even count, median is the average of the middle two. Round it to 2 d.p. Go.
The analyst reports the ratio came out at 0.87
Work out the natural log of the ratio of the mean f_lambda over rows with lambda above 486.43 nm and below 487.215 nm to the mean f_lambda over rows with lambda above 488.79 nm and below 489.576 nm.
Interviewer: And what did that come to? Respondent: -0.05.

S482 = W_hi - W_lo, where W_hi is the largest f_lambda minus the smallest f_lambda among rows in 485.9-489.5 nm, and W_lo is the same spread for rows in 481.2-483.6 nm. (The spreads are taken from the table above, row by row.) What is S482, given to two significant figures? 8.2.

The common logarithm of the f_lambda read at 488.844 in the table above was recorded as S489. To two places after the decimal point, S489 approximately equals 0.90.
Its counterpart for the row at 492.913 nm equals 1.06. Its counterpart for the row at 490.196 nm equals 0.96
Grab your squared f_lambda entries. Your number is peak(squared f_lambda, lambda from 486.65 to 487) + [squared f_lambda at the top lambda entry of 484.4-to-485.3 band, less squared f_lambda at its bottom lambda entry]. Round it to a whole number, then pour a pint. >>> 55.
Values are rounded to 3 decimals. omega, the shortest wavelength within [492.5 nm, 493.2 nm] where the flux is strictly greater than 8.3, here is 492.573 nm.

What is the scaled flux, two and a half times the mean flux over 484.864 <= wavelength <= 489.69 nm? 21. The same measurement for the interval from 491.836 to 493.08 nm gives 26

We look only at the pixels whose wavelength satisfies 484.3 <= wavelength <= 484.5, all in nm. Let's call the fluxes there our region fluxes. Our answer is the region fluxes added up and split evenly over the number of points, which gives 7.0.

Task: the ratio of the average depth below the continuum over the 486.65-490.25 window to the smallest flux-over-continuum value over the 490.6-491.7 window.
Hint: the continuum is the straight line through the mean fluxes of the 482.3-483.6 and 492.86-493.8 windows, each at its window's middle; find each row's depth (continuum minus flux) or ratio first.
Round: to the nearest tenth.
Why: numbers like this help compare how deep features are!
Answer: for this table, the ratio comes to 1.0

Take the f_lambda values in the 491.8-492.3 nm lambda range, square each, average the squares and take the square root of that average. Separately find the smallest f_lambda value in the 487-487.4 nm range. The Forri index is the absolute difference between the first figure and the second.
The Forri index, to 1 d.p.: 2.1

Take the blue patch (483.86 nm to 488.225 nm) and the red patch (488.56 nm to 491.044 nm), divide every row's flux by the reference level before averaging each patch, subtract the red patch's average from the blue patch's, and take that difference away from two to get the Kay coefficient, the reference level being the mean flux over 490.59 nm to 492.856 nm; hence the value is 2.04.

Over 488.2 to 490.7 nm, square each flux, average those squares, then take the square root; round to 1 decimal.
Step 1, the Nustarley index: 8.5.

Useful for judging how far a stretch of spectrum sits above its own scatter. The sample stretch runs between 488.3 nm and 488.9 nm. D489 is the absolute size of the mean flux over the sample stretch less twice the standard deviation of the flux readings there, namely 7.8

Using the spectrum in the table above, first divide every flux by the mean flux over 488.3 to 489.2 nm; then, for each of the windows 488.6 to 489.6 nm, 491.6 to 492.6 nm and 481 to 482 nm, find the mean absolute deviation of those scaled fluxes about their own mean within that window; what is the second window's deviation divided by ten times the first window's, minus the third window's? 0.4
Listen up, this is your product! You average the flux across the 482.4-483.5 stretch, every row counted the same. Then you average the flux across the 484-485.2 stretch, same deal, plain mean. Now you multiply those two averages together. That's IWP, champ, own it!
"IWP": 48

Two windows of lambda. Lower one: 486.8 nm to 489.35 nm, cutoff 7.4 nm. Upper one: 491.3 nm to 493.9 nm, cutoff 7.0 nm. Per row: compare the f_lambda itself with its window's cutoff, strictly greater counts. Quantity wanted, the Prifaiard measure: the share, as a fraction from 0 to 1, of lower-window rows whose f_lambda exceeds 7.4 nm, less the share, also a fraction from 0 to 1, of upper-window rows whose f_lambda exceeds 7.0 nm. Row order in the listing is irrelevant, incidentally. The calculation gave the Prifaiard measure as -0.3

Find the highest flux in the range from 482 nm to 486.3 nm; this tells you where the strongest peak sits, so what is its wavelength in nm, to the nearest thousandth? 486.150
